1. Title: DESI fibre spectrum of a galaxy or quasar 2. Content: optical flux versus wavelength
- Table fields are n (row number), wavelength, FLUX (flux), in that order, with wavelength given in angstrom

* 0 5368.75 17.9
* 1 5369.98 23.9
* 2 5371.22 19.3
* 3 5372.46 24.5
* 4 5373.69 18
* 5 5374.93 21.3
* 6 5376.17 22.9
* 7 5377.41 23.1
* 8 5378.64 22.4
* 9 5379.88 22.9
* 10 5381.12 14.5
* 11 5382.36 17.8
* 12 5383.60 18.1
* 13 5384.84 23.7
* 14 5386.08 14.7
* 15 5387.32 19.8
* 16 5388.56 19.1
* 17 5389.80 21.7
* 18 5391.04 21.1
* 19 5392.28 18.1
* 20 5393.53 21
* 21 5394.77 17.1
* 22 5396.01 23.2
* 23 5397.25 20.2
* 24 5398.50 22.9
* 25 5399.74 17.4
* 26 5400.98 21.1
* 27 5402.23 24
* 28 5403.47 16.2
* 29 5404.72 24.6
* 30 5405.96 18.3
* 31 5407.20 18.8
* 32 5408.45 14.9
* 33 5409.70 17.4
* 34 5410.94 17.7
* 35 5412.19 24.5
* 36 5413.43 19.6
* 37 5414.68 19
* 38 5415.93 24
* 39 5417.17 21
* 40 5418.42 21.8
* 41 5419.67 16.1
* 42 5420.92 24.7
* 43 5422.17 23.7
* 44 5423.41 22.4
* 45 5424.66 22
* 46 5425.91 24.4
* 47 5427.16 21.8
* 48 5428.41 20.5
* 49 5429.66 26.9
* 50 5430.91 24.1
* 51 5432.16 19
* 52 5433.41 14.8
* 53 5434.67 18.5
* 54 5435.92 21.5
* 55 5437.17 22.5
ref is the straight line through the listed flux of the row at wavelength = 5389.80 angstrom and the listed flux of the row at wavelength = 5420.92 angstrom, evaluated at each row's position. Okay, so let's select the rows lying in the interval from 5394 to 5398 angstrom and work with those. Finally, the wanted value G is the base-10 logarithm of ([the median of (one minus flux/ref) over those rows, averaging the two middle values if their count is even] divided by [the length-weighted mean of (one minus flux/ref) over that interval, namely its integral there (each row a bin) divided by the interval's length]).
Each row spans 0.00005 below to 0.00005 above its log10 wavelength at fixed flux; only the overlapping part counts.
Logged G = 0.04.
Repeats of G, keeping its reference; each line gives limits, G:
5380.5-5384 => -0.13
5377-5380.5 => 0.00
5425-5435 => 0.01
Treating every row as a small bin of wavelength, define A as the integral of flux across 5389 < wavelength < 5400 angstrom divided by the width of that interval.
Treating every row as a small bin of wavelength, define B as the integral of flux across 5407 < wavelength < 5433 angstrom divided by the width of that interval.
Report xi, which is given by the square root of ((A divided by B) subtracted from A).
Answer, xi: 4.41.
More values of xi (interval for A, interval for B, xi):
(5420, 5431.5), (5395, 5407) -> 4.70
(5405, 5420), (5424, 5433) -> 4.33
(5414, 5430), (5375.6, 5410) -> 4.58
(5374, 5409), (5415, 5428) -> 4.37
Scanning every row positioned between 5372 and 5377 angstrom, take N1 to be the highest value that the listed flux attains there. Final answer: 24.5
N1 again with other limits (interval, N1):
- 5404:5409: 24.6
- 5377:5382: 23.1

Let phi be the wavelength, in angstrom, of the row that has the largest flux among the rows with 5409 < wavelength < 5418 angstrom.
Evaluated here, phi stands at 5412.19 angstrom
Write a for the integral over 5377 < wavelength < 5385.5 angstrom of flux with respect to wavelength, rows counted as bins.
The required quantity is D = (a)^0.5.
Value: 13.1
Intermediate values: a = 172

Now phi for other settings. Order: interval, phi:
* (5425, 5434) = 5429.66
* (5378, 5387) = 5384.84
